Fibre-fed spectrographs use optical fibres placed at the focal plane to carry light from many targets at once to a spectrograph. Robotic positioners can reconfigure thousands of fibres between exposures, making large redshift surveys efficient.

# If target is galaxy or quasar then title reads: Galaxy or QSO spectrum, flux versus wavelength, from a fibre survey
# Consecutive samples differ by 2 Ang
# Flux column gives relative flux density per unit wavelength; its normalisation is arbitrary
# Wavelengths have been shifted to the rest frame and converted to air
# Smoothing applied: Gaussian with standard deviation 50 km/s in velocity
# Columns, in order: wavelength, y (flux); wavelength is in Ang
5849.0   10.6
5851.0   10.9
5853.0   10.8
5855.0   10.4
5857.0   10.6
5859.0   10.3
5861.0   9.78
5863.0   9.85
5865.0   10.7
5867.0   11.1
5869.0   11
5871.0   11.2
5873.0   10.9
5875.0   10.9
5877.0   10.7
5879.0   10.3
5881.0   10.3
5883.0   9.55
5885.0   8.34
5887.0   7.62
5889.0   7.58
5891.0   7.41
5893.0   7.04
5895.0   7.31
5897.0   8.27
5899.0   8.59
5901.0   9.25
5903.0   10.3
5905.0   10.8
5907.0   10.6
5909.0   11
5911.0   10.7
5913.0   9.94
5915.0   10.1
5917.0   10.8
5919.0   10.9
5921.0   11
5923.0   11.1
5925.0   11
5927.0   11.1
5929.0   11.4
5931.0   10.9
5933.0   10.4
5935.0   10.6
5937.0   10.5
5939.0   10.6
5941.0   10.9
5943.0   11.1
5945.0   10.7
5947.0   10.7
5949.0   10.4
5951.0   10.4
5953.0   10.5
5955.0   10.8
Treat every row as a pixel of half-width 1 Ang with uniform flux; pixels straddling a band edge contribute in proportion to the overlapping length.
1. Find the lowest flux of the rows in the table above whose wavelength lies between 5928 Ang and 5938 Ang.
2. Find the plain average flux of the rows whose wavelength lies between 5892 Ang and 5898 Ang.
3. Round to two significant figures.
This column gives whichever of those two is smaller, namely 7.5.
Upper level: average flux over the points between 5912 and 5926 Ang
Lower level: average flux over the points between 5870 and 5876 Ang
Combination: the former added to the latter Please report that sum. 21.7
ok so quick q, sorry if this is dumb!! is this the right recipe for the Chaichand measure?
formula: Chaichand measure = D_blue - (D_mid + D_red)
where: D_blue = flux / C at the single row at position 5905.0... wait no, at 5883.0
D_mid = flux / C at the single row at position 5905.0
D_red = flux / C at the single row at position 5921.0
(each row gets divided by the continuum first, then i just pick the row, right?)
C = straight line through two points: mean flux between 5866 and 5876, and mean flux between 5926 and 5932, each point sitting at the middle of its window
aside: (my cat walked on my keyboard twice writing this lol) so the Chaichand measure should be -1.10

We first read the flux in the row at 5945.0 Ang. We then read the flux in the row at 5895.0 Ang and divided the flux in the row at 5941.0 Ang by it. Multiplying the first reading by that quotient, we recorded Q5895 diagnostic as 16.0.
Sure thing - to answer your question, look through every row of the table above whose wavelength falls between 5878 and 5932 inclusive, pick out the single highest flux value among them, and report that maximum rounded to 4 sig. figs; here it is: 11.40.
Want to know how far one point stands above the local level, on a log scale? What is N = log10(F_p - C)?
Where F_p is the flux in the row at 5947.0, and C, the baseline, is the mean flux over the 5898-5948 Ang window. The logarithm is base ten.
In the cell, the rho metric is -1.0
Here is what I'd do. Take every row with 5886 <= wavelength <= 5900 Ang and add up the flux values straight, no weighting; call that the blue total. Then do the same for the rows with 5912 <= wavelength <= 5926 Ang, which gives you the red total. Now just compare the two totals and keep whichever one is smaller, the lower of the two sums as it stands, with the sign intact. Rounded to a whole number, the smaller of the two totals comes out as 54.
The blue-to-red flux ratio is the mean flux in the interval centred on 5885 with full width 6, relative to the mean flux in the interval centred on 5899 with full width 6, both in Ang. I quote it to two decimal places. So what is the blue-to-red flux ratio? 0.98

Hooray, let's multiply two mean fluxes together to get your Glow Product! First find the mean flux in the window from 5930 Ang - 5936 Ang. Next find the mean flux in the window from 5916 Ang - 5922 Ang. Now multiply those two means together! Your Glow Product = 116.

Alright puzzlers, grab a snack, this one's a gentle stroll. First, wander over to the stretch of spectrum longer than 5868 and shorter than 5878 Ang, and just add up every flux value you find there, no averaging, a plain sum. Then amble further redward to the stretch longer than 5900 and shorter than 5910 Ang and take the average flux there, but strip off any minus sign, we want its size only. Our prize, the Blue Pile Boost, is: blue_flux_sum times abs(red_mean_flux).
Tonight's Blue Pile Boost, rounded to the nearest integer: 568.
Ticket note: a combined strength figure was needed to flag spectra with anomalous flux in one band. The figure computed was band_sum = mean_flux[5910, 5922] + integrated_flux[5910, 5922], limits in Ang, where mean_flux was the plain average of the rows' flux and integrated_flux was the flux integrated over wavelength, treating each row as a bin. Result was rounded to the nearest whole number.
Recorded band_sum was 137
